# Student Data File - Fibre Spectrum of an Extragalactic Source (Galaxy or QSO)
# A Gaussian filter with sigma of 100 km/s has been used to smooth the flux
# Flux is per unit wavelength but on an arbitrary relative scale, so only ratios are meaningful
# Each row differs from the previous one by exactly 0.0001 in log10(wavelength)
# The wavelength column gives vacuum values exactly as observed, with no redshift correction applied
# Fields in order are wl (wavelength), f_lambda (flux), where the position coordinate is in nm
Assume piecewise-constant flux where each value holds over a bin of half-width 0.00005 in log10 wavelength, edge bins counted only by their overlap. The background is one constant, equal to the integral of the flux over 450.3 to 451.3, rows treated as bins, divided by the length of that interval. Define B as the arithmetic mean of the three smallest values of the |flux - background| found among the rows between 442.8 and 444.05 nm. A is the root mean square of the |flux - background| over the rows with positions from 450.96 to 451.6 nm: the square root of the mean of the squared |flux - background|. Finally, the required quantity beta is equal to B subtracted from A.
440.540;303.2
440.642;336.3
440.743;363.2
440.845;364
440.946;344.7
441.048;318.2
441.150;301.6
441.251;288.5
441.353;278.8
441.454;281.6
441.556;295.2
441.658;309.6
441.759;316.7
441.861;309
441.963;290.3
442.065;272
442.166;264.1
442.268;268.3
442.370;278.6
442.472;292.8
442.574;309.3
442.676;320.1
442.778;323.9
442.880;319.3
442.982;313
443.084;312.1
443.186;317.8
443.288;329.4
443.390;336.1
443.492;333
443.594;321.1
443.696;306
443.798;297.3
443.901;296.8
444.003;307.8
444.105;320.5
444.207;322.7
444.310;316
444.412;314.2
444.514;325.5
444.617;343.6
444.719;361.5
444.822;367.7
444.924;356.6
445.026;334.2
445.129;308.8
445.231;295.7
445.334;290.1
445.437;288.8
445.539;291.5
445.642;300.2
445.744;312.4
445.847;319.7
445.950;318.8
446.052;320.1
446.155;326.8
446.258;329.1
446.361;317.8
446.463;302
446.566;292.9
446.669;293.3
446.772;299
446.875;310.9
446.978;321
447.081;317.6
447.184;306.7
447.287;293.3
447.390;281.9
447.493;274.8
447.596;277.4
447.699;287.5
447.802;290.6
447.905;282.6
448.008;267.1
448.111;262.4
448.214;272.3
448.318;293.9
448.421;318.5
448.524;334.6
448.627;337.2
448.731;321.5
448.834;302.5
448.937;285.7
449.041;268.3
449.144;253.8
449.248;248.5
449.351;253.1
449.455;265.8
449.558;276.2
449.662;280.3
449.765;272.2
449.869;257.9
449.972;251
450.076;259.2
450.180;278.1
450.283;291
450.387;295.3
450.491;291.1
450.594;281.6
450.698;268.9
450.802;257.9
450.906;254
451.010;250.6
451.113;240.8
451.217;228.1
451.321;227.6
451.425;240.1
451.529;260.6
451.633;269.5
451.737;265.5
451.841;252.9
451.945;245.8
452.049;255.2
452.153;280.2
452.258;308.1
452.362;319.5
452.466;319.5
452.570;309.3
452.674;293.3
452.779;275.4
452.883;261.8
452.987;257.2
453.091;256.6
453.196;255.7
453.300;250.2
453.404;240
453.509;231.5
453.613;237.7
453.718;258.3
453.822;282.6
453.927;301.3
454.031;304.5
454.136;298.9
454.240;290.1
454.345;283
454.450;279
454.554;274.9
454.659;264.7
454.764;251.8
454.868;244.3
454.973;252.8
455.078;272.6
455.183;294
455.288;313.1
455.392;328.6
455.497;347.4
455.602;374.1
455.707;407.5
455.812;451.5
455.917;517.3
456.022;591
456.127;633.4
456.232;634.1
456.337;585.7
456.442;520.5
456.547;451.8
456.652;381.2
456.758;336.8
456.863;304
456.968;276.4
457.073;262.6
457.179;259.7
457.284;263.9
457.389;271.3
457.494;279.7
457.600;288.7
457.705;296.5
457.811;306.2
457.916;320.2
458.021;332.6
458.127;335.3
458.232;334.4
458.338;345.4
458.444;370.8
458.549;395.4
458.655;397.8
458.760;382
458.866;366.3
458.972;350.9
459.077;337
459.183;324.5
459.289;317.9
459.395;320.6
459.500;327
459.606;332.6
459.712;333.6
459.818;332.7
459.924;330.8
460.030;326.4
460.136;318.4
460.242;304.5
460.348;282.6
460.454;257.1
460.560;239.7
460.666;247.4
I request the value -12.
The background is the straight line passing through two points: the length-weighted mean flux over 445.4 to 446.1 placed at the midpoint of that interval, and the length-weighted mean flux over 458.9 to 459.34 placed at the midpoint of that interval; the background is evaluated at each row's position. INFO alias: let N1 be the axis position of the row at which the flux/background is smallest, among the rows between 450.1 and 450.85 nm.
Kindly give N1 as 450.802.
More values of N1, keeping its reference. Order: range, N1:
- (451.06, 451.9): 451.321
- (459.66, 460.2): 460.136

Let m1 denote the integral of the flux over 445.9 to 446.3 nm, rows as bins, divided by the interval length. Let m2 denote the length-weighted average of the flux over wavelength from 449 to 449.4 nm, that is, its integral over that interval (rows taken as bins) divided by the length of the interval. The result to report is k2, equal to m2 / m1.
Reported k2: 0.79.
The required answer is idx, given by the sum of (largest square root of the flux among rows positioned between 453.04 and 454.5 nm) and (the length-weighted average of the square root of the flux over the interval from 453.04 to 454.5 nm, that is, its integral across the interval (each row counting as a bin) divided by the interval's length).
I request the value 33.8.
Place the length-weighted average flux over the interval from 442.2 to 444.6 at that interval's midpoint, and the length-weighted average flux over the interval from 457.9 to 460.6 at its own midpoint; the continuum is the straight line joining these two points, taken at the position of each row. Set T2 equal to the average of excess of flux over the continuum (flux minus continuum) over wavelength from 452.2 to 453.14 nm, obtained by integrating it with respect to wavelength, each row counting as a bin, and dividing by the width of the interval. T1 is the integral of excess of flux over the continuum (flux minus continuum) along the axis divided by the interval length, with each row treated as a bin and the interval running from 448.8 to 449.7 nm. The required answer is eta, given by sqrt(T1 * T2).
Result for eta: 42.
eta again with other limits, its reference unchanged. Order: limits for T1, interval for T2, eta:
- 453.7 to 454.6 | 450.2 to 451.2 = 45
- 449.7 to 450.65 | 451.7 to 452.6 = 42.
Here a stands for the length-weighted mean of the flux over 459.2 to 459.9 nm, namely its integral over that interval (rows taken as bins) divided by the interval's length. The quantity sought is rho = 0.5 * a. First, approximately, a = 327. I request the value 164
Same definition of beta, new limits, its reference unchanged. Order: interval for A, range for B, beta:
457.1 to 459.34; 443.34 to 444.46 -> 39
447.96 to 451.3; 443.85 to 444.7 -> -14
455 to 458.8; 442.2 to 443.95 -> 137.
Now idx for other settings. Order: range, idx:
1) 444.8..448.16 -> 36.6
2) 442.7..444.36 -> 36.1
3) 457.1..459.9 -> 38.0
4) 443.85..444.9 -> 37.3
